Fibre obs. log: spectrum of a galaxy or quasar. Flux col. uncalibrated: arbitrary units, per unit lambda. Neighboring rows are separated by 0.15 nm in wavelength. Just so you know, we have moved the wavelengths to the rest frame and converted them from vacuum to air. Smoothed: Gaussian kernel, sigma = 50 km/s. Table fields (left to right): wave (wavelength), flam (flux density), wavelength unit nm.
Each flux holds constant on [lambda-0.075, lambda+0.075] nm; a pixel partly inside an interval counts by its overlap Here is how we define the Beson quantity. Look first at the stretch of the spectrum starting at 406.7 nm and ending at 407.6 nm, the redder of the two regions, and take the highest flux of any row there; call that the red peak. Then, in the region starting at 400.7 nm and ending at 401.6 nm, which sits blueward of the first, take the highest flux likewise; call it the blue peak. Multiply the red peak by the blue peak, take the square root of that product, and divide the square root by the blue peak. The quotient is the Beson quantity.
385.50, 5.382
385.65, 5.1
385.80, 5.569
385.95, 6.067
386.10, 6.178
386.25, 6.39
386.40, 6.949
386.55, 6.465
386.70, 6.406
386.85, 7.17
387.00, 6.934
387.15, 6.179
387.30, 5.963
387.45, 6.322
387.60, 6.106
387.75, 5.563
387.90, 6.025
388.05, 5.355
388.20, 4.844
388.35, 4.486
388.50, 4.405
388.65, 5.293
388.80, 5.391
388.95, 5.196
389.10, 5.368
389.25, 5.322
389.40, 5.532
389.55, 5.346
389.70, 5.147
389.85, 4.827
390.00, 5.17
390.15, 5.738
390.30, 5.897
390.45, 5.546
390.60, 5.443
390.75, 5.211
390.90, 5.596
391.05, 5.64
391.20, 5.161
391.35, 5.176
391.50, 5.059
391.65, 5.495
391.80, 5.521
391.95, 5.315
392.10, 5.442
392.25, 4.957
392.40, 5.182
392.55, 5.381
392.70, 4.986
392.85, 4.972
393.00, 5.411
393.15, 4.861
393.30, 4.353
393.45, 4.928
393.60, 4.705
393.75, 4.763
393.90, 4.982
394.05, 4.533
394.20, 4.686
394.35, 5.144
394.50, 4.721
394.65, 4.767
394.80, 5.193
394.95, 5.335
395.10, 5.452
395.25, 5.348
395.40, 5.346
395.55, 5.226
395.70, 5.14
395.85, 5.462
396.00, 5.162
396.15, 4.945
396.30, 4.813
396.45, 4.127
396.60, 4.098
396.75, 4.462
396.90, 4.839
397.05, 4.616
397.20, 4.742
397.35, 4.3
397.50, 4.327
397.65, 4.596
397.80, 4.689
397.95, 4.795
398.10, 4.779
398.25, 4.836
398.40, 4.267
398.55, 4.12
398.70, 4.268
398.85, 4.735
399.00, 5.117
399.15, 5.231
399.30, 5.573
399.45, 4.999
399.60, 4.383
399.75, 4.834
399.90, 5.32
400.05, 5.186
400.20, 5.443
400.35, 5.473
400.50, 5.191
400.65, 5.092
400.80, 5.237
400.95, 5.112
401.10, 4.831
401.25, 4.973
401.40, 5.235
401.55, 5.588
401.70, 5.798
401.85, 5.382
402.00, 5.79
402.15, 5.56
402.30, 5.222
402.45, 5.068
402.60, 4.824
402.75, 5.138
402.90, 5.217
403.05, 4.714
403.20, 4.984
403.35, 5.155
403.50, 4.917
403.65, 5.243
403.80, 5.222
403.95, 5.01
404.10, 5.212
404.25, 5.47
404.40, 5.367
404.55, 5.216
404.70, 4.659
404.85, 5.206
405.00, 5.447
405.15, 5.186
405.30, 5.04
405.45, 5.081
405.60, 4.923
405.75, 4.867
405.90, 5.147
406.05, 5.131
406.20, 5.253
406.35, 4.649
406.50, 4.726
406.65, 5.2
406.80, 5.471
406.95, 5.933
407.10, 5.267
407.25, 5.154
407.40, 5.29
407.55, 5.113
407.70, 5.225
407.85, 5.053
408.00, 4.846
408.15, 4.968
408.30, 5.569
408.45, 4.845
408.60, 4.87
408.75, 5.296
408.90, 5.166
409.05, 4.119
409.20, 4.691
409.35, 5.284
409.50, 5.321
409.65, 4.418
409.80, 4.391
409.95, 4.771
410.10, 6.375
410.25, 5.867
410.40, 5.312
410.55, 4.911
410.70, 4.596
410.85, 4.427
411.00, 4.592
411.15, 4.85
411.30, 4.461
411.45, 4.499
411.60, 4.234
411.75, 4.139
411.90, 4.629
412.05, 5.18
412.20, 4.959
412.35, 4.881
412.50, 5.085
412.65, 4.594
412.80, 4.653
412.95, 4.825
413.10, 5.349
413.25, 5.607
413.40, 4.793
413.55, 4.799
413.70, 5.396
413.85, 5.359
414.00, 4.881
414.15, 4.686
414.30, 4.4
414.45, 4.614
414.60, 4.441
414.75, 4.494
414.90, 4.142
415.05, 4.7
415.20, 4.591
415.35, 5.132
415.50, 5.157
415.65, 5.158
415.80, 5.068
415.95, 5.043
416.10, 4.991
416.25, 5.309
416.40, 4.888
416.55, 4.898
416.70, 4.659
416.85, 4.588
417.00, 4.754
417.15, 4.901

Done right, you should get 1.03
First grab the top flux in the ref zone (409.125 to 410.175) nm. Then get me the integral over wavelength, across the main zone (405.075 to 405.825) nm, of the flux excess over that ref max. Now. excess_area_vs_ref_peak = -1.02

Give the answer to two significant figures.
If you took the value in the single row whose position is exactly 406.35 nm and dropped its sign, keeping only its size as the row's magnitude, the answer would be 4.6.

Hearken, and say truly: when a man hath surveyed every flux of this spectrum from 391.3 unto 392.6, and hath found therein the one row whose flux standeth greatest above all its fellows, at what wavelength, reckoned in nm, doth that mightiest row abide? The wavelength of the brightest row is 391.80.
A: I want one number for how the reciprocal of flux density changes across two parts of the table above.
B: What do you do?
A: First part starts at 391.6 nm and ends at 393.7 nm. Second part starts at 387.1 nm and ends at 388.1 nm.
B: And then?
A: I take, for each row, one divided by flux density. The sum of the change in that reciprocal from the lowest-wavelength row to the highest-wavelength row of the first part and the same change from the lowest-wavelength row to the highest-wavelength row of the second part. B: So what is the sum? 0.06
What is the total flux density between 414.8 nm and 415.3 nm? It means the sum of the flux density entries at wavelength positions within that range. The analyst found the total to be 13.4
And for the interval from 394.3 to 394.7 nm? 14.6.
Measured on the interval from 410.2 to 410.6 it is 16.1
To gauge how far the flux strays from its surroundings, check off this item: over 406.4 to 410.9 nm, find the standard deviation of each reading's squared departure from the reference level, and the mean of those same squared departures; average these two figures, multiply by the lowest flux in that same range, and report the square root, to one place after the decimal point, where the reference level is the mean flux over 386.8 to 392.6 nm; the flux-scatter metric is 1.3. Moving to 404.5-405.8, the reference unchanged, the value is 1.0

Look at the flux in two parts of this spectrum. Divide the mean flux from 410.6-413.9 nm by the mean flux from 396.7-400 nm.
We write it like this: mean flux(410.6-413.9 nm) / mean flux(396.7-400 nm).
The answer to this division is 1.02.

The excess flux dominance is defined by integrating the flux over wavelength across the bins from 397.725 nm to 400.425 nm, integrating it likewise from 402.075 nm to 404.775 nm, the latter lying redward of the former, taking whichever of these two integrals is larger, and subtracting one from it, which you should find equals 12.8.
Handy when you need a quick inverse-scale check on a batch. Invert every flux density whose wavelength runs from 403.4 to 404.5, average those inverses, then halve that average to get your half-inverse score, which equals 0.096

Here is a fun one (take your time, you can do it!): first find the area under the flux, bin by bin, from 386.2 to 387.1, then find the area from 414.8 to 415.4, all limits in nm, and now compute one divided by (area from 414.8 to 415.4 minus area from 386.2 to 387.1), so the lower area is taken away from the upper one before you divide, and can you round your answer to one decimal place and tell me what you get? -0.3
